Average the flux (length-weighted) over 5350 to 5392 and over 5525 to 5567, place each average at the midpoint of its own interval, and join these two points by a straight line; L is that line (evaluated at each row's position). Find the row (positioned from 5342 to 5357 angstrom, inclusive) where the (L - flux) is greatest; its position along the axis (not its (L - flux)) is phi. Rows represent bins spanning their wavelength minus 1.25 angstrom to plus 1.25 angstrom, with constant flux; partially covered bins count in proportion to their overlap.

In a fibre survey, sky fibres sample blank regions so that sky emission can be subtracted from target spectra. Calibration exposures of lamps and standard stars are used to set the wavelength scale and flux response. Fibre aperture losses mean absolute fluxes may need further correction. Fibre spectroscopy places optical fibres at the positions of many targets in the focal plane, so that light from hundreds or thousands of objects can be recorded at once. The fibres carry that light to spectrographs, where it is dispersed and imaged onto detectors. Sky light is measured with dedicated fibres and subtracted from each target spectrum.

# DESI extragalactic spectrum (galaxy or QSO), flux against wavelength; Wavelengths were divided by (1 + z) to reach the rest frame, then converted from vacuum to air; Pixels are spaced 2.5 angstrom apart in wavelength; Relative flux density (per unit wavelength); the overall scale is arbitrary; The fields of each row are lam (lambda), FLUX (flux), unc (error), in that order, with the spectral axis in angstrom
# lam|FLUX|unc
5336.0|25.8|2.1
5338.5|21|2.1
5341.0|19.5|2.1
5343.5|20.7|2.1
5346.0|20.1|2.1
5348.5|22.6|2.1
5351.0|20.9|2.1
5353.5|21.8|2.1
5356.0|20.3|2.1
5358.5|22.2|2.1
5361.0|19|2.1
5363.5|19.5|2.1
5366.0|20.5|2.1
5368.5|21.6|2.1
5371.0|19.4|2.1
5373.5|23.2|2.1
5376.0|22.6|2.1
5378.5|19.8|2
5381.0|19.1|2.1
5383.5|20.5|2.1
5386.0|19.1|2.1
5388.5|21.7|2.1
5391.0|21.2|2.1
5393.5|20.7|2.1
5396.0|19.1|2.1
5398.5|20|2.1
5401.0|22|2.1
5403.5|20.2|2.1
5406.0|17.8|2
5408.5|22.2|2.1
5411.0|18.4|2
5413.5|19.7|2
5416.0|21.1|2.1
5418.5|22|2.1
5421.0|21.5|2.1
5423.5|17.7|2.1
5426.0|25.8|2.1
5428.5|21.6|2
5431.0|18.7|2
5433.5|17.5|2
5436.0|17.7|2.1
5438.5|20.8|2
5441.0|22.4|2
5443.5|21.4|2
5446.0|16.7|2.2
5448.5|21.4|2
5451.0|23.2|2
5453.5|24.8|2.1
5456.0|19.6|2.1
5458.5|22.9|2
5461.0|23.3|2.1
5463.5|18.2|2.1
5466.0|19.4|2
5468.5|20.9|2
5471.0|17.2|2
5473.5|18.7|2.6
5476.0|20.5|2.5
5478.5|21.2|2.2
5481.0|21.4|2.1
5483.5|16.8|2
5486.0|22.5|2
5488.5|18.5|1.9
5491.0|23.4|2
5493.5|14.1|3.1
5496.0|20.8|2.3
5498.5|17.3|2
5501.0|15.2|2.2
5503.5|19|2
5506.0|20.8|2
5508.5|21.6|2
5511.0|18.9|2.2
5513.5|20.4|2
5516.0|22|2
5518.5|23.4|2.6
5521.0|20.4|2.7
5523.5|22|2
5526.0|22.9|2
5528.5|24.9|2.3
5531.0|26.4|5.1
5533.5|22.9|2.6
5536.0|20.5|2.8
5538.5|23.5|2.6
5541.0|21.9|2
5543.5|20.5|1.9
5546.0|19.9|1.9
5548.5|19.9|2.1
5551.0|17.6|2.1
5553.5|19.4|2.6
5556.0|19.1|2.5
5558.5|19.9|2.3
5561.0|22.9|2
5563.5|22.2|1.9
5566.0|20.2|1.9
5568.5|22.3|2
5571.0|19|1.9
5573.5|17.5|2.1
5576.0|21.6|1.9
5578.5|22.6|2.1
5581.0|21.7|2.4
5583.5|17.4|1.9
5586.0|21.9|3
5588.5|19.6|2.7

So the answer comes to 5346.0 angstrom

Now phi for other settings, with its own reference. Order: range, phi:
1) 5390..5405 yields 5396.0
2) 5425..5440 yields 5433.5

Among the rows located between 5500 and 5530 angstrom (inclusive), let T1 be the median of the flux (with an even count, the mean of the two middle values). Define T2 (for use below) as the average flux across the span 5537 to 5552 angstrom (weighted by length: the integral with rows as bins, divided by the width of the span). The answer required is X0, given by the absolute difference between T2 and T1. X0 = 0.6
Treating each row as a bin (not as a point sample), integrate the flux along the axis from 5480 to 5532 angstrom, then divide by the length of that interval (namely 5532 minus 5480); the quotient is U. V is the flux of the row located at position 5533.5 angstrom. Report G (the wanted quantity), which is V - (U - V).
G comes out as 25.2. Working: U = 20.6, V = 22.9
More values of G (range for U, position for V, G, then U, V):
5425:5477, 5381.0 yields 17.6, 20.6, 19.1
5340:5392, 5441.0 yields 24.1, 20.7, 22.4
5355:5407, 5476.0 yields 20.5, 20.5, 20.5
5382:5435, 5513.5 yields 20.4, 20.4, 20.4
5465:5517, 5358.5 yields 24.9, 19.5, 22.2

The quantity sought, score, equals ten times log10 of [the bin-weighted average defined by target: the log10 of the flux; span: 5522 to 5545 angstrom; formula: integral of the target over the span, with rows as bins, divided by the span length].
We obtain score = 1.32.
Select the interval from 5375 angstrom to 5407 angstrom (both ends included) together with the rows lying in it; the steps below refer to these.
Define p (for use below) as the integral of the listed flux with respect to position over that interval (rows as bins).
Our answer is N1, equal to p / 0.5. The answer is 1299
